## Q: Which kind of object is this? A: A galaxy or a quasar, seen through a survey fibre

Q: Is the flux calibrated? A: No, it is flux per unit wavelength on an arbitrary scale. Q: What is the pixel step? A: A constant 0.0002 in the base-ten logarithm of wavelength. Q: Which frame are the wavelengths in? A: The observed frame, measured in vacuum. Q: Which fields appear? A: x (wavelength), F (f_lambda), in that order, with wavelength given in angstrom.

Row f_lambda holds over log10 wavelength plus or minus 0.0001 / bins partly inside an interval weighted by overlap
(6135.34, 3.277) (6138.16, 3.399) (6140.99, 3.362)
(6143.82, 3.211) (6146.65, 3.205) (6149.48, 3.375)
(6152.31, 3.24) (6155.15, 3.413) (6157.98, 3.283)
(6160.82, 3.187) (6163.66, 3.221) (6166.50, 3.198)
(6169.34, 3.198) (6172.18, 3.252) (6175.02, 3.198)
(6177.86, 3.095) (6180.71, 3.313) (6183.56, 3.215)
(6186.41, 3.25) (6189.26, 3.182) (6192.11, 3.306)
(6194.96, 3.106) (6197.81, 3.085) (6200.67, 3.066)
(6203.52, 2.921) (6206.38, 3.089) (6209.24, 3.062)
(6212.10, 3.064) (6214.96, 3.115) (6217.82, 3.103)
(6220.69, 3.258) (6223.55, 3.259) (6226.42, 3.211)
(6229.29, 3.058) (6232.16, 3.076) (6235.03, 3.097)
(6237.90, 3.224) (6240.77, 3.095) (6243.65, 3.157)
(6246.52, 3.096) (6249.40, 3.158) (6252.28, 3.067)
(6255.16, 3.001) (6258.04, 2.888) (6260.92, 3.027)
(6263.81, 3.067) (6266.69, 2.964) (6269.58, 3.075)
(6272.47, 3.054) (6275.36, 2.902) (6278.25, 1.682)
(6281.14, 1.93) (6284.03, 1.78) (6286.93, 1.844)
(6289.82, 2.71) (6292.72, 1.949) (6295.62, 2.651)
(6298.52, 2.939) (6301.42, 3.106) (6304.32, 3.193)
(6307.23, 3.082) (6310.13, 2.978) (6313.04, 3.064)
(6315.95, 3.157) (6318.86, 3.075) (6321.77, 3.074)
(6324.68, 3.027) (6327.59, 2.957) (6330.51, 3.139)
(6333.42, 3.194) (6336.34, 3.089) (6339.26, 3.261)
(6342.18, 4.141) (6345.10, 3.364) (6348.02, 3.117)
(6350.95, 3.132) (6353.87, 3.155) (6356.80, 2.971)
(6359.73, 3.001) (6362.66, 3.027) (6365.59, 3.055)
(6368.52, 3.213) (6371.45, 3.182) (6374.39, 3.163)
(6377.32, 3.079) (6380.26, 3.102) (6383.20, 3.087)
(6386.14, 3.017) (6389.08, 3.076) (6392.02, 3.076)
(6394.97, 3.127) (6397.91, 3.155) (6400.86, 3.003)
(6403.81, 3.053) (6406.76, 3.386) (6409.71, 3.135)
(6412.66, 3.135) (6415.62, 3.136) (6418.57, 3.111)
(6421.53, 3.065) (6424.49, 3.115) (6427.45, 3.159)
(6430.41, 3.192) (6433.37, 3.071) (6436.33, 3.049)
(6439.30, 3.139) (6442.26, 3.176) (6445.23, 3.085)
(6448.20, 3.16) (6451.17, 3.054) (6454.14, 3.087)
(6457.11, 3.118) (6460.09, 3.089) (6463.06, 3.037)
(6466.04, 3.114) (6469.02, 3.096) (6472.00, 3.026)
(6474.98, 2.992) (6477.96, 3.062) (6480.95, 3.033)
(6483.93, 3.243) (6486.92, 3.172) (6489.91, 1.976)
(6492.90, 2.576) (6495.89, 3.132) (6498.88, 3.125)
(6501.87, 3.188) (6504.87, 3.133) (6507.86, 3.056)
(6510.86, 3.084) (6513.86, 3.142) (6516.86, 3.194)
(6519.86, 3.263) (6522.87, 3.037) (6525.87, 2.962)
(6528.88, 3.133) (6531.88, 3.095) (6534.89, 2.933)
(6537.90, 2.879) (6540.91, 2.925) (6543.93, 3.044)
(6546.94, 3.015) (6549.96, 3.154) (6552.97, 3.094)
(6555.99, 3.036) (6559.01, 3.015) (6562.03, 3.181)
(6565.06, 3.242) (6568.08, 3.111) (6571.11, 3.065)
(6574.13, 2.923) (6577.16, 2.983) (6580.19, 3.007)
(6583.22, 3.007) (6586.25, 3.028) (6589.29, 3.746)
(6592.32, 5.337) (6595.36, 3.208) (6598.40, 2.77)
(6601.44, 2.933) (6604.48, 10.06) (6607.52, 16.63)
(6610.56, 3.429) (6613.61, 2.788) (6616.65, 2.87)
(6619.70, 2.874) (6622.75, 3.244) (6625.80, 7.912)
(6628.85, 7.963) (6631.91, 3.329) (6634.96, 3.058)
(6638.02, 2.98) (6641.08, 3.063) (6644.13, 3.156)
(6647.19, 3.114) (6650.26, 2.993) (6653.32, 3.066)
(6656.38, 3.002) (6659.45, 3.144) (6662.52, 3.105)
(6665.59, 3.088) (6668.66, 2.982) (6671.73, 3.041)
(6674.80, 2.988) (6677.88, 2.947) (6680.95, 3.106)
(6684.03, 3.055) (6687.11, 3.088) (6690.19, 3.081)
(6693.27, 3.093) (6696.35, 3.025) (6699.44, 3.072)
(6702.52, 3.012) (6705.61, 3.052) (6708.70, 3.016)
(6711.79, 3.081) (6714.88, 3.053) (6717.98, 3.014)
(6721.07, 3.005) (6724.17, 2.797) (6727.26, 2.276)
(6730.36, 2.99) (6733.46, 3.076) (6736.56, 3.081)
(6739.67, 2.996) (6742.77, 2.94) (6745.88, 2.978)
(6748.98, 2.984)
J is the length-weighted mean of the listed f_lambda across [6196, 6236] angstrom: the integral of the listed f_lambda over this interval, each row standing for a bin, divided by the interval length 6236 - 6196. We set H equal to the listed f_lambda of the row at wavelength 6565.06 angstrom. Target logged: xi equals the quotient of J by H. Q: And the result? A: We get 0.96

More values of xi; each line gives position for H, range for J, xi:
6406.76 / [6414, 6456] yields 0.92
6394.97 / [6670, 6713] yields 0.97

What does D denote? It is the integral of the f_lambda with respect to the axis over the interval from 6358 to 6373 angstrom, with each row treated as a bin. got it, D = 46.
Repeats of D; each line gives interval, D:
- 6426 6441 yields 47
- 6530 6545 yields 45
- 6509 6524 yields 47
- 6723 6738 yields 43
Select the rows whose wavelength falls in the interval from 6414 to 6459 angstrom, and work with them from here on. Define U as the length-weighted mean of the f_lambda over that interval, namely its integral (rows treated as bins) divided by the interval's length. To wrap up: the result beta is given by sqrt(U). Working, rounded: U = 3.11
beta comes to 1.765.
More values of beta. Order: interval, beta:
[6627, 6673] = 1.854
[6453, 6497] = 1.727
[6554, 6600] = 1.800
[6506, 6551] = 1.749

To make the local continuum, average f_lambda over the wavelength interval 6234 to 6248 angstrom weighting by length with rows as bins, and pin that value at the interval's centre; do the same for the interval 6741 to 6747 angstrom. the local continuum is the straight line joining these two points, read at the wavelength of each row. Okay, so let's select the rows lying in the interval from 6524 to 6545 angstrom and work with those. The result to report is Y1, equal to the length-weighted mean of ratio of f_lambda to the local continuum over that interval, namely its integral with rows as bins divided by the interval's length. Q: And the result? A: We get 0.99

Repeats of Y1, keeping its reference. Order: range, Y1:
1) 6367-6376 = 1.03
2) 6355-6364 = 0.97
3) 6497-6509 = 1.03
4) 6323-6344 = 1.05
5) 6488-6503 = 0.92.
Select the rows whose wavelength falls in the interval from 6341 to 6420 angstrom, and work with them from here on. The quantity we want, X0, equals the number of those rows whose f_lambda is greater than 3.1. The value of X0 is 16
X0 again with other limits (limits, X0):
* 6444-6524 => 12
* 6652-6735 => 3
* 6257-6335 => 5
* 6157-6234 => 18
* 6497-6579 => 11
